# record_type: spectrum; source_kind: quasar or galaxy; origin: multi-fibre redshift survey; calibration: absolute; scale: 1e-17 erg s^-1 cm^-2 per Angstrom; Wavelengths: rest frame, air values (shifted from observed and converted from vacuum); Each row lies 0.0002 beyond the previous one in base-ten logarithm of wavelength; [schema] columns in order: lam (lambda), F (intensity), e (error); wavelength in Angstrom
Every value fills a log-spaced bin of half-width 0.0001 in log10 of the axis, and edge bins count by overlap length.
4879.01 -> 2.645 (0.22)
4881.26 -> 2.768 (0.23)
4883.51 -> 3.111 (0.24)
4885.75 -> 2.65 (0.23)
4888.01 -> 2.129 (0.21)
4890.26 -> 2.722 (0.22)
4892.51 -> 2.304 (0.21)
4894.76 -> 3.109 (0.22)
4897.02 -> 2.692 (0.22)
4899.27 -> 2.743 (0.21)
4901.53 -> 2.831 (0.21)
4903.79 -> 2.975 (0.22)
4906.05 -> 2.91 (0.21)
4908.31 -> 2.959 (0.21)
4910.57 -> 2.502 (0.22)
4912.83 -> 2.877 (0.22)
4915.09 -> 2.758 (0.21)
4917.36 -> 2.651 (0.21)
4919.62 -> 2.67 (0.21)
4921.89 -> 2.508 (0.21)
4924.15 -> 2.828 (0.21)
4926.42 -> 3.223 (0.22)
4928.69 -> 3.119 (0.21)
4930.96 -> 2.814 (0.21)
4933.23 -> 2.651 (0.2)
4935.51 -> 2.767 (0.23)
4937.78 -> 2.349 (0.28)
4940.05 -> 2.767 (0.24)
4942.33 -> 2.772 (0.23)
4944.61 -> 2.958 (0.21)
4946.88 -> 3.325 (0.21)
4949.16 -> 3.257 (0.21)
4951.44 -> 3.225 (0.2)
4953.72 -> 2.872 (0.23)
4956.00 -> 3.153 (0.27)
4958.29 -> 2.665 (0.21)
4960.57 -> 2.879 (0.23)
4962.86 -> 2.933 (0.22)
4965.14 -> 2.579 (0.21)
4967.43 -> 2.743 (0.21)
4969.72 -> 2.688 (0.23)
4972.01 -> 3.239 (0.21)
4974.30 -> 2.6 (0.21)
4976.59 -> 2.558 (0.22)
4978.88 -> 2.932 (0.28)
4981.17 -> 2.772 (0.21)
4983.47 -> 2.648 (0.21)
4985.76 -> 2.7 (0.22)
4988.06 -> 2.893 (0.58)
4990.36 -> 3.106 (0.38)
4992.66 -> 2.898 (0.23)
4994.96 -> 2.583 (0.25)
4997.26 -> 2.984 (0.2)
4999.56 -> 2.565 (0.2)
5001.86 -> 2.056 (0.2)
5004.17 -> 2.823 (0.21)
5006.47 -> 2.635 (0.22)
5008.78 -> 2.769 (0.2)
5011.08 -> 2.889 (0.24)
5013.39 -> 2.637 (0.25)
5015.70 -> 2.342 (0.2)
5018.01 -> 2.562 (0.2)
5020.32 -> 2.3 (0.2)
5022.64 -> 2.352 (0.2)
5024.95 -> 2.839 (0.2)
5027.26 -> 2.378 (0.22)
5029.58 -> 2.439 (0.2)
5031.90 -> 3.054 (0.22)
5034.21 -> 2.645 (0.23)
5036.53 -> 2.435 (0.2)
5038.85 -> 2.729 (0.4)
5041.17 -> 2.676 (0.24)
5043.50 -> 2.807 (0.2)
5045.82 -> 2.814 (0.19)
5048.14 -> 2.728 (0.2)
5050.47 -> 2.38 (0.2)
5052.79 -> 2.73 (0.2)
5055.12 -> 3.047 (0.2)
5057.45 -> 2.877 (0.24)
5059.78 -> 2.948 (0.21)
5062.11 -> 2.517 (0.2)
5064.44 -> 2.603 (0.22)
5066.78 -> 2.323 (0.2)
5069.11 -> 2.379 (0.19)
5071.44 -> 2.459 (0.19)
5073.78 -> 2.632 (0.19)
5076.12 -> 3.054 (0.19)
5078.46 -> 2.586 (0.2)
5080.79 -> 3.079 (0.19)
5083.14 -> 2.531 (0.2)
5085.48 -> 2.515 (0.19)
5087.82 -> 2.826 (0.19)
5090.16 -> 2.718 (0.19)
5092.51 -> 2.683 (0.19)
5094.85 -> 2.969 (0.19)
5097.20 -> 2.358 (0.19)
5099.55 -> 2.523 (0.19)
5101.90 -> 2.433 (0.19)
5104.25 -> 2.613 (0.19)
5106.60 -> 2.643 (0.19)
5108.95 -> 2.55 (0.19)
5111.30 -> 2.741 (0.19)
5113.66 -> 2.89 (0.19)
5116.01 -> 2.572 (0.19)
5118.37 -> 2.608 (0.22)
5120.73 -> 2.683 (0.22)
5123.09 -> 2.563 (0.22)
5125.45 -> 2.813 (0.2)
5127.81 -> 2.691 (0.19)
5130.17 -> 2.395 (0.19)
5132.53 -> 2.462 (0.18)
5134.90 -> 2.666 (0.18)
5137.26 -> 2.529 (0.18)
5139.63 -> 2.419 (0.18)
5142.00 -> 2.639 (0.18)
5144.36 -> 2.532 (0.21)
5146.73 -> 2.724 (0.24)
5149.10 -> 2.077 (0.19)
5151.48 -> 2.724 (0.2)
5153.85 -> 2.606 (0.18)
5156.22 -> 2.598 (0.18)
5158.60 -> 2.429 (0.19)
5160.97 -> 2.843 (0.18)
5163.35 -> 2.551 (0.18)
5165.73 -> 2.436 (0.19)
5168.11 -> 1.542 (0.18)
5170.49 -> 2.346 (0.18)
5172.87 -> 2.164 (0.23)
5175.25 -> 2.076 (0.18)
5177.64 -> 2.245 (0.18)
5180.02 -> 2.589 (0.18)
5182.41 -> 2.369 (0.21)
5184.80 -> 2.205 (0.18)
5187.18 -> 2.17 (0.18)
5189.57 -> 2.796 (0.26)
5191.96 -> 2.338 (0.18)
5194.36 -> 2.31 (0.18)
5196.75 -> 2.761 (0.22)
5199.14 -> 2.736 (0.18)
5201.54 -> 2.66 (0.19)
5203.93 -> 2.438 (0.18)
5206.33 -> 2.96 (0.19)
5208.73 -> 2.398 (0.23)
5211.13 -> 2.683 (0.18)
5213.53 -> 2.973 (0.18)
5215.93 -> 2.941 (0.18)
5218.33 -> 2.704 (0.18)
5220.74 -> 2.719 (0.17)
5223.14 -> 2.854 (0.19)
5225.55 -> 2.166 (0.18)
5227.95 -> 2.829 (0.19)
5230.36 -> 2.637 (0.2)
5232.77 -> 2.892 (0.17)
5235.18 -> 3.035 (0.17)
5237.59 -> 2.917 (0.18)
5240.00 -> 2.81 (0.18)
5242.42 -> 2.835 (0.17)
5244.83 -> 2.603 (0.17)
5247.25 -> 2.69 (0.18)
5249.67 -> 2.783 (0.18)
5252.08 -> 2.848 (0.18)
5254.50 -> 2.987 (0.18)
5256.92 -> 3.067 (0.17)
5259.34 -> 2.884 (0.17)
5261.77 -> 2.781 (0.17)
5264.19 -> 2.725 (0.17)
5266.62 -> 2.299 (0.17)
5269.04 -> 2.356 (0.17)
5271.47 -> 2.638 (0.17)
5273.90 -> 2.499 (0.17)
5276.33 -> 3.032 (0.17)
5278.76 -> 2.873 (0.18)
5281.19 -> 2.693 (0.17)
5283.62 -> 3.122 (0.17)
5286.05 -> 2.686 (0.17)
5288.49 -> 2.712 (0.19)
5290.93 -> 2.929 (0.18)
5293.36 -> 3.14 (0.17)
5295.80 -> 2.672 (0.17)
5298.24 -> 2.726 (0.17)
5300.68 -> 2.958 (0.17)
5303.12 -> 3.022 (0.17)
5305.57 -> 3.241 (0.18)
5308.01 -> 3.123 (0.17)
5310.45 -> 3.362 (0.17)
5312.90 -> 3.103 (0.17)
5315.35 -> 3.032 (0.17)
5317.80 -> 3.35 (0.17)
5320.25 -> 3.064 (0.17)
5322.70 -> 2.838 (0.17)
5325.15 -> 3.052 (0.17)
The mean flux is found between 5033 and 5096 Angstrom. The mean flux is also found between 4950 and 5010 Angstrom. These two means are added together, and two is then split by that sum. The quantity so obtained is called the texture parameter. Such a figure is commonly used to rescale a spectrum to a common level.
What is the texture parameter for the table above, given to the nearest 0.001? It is 0.365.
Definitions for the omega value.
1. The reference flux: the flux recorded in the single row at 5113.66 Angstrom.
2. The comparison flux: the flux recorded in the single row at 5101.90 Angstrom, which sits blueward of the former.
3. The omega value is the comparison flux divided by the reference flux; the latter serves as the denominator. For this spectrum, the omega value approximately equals 0.8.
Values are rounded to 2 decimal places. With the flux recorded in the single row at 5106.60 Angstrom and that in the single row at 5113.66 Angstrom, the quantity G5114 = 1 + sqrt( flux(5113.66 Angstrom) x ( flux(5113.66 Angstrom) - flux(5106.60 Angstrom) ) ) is 1.84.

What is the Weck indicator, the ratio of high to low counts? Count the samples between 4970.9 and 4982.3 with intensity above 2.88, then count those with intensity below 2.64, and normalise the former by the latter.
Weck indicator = 1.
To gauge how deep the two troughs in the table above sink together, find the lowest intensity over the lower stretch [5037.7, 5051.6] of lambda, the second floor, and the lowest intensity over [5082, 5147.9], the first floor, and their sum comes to 4.74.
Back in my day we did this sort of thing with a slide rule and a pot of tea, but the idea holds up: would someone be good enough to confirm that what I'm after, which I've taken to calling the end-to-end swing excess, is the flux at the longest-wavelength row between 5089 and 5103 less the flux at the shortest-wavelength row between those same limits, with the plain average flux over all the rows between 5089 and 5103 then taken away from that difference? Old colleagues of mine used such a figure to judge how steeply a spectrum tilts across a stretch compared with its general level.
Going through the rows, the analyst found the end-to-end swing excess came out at -2.9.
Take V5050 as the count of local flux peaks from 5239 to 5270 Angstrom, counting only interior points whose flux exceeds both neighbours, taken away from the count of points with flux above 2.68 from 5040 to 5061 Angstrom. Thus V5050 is 5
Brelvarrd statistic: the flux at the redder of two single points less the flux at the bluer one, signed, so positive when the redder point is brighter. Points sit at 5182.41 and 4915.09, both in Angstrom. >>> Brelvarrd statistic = -0.39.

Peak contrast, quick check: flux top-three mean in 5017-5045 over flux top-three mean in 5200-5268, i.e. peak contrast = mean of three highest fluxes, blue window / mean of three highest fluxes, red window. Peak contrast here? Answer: 0.96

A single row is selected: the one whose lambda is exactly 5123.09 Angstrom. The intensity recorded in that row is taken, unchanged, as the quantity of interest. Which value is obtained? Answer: 2.563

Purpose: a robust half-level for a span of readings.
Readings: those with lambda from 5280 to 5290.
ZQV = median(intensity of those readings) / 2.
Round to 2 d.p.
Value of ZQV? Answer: 1.35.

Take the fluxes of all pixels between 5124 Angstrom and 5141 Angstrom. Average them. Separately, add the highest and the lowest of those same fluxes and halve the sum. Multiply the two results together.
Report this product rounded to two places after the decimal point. 6.69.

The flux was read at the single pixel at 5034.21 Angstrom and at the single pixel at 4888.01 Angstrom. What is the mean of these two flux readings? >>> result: 2.39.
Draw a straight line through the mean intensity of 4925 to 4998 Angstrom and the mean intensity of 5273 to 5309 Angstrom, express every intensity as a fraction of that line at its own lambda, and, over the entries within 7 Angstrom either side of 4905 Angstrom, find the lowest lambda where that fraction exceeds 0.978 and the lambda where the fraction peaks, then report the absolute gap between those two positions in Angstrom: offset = 2.3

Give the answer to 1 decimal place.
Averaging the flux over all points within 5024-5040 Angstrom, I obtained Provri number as 2.6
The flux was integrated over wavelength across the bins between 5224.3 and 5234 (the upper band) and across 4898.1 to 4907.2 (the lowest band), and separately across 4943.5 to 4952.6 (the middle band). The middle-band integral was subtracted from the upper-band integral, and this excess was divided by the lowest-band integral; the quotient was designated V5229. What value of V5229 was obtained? -0.14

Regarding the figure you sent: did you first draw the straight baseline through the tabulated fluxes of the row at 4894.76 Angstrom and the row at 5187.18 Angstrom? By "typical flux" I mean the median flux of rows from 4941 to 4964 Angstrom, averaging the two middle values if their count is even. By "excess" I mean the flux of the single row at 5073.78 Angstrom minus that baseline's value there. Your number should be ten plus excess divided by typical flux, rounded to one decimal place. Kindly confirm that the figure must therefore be 10.0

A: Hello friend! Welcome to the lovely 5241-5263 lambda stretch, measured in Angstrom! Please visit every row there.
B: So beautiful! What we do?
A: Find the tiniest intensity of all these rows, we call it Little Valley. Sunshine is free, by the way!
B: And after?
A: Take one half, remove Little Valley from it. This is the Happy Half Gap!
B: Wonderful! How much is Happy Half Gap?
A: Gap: -2.1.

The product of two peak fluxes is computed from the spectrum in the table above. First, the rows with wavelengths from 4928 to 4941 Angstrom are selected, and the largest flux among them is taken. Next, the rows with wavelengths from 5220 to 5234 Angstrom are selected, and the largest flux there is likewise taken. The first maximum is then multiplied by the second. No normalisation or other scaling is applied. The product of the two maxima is 9.02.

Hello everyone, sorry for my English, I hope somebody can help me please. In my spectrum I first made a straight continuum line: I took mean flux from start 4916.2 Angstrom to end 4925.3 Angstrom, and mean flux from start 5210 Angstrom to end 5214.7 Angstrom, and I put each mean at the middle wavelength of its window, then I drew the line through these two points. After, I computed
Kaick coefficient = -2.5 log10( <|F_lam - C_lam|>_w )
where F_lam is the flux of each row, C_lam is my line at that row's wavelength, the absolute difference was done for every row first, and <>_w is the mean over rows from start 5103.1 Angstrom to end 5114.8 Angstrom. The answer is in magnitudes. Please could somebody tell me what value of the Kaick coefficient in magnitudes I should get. 2.2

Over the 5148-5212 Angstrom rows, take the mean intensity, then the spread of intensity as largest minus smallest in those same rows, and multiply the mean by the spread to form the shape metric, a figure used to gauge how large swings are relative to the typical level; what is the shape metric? 3.5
